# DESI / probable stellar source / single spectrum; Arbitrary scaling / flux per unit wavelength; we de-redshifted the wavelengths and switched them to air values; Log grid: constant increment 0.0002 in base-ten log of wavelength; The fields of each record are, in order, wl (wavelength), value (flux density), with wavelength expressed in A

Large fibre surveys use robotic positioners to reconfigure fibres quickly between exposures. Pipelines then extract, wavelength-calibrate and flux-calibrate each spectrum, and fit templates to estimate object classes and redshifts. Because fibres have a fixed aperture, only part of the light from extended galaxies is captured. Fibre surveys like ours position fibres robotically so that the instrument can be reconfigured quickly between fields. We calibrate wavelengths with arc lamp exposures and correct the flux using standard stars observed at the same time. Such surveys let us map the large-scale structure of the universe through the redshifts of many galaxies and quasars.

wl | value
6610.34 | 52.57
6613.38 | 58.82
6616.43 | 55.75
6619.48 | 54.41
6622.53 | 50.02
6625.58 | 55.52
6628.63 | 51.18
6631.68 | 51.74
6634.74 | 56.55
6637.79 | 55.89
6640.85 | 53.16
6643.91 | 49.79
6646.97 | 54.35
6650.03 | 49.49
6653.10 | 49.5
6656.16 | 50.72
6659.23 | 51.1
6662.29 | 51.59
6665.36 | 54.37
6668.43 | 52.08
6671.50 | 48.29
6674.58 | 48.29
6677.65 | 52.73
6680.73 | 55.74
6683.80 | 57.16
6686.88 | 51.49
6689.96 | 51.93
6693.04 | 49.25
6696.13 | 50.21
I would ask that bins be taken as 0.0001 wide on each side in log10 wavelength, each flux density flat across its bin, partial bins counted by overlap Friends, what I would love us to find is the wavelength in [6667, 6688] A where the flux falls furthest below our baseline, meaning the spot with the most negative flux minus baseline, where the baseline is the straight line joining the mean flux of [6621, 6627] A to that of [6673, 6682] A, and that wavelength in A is 6671.50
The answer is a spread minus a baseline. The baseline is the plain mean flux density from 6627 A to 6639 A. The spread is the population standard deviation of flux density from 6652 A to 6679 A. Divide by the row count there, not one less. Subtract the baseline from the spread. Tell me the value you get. -52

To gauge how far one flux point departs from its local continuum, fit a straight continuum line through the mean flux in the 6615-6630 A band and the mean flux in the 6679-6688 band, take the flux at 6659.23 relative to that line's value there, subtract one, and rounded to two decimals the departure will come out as -0.06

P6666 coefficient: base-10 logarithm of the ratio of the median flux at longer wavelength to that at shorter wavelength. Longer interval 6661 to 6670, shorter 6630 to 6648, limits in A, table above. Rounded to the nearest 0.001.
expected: -0.014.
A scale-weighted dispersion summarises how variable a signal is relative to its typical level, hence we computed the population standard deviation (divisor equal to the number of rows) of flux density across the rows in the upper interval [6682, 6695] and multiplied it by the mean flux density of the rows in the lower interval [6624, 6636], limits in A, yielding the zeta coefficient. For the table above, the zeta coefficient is 156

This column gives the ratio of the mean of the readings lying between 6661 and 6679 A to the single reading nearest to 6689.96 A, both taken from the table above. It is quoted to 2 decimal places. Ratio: 0.99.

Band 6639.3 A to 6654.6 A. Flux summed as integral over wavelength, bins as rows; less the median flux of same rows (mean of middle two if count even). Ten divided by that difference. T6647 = 0.014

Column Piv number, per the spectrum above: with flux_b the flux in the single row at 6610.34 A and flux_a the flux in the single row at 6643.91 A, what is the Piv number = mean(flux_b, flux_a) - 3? 48.2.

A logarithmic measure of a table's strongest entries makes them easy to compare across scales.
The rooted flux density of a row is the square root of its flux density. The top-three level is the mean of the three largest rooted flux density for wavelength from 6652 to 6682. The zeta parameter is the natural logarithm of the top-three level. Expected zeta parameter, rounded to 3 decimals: 1.997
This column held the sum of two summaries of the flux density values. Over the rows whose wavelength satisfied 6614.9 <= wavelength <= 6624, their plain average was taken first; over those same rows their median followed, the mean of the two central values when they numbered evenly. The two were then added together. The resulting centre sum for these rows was 108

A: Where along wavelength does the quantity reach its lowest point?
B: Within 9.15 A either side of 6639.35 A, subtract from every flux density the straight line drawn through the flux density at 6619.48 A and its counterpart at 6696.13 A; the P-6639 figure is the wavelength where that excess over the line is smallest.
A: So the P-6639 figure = 6643.91 A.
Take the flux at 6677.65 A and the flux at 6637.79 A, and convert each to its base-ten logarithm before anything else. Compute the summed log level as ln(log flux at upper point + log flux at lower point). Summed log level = 1.24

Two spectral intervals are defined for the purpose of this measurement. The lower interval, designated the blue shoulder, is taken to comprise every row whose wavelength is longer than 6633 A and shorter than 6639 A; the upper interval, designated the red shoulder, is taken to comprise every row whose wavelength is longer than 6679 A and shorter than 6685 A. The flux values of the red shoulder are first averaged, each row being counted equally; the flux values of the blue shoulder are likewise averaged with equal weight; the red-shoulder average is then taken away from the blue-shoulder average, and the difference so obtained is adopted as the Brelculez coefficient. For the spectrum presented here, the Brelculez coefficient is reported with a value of -0.2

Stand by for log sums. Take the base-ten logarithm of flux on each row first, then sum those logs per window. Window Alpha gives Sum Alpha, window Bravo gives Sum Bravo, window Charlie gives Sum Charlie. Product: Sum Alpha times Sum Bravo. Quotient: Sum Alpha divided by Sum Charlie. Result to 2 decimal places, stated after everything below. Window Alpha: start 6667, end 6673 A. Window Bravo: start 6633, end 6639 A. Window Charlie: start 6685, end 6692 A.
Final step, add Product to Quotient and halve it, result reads 6.45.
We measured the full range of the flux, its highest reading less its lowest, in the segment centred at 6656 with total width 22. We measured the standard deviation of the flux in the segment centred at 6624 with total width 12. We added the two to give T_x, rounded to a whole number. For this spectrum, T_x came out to 7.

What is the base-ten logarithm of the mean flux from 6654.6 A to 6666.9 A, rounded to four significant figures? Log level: 1.716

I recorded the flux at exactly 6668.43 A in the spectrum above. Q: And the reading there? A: 52.08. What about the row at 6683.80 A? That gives 57.16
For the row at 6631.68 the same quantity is 51.74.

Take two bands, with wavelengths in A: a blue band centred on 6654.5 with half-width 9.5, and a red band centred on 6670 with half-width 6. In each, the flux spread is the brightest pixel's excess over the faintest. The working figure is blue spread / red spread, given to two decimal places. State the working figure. 0.80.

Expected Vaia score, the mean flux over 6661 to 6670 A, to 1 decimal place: 52.7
